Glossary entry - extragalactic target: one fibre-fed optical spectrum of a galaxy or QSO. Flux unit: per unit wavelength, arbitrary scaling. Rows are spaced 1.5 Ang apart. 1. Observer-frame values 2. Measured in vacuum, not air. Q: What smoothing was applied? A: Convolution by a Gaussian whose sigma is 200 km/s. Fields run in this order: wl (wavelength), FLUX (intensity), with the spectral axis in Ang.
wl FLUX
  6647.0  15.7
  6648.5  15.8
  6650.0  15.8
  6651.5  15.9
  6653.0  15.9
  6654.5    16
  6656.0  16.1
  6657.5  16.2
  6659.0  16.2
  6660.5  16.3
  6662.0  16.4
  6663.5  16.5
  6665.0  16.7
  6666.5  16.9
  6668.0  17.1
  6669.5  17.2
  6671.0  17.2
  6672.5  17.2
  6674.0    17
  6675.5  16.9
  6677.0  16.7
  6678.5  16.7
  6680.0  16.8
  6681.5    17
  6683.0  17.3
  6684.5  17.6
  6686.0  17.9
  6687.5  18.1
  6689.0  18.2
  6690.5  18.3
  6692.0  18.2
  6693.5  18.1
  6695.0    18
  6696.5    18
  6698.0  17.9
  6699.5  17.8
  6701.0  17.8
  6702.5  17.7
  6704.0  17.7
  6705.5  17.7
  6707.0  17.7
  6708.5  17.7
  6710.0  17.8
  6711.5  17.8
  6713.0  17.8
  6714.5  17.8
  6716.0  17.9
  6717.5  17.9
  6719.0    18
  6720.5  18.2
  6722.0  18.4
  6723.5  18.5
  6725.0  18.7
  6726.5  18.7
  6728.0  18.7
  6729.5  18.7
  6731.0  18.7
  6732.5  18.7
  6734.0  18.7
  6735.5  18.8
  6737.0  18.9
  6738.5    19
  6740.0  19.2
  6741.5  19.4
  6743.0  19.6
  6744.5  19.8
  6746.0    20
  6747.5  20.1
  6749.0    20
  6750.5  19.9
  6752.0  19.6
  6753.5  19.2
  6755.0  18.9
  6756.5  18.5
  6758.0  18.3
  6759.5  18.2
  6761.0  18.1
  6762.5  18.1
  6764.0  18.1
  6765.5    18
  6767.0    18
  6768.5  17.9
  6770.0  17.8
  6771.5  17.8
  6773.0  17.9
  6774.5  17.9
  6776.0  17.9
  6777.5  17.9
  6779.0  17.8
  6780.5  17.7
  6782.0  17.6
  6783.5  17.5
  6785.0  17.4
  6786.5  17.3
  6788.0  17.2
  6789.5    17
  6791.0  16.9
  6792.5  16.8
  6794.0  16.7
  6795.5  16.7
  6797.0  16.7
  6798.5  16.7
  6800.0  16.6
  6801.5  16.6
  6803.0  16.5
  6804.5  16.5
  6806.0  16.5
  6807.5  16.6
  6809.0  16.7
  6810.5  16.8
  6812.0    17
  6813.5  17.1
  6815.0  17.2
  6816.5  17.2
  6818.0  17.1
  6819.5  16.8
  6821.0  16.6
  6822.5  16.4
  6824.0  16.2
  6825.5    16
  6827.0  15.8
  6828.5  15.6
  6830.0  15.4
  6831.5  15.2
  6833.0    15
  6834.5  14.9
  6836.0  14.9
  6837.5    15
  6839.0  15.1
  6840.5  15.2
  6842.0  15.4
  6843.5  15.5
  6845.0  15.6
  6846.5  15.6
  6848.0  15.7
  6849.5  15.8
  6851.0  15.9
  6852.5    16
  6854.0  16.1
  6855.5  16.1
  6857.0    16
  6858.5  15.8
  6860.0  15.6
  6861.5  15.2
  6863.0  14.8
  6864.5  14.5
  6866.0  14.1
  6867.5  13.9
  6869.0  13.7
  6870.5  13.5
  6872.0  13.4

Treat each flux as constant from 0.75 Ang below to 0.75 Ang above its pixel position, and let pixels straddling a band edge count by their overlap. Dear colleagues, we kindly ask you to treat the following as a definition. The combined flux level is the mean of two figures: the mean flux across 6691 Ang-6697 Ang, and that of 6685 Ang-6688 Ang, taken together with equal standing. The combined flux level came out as 18.0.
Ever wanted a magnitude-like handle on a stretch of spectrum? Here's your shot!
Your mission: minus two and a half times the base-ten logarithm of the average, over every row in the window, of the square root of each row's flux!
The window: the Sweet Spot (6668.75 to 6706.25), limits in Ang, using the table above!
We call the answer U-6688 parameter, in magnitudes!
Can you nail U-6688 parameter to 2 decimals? -1.56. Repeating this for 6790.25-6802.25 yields -1.53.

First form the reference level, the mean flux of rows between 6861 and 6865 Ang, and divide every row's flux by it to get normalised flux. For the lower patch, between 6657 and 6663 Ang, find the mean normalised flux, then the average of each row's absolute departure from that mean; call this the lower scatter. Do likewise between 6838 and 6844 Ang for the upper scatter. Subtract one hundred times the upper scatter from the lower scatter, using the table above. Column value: -1.01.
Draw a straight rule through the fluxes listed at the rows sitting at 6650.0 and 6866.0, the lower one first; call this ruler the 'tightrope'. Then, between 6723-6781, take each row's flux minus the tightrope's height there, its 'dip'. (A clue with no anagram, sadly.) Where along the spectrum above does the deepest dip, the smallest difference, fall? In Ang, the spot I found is 6780.5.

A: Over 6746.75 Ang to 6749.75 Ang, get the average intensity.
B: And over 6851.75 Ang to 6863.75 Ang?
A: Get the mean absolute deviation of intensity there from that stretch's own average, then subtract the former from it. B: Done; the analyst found -19.7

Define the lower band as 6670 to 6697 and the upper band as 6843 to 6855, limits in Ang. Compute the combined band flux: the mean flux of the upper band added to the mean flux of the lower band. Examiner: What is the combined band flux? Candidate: 33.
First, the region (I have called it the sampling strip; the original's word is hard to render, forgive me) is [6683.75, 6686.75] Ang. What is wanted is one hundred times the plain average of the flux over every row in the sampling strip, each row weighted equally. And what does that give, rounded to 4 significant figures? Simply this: 1775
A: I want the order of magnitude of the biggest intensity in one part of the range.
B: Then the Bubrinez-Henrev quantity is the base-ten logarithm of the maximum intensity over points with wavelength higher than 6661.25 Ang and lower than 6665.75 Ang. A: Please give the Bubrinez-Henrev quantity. 1.223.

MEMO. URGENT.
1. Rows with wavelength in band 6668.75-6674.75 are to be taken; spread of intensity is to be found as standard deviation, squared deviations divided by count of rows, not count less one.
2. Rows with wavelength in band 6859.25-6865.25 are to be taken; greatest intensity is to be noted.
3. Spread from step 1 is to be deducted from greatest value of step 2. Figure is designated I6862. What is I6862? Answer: 15.5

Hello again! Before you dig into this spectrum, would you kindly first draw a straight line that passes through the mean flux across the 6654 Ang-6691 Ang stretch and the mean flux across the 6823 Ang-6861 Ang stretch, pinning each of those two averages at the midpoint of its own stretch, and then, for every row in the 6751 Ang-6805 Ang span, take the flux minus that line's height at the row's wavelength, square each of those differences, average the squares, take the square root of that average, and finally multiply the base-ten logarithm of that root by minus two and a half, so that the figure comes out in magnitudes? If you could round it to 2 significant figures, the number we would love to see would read -0.54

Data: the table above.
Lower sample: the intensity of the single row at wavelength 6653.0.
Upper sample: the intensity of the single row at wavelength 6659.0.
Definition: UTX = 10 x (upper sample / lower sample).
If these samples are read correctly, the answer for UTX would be 10.2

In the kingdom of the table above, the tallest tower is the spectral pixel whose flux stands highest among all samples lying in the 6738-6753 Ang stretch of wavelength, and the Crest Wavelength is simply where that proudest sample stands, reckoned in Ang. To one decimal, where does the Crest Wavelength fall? 6747.5 Ang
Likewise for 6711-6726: 6725.0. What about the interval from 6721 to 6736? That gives 6735.5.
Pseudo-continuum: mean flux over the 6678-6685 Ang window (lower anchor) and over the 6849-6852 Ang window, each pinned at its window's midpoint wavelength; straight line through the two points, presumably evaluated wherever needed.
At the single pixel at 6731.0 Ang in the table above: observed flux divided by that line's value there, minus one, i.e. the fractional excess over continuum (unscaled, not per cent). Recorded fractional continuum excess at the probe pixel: 0.12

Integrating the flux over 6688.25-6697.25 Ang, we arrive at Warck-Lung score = 163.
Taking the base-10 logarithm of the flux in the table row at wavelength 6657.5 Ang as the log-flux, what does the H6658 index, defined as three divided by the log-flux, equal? 2.48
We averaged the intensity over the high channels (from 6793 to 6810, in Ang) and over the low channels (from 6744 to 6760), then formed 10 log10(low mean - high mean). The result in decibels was 4.3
